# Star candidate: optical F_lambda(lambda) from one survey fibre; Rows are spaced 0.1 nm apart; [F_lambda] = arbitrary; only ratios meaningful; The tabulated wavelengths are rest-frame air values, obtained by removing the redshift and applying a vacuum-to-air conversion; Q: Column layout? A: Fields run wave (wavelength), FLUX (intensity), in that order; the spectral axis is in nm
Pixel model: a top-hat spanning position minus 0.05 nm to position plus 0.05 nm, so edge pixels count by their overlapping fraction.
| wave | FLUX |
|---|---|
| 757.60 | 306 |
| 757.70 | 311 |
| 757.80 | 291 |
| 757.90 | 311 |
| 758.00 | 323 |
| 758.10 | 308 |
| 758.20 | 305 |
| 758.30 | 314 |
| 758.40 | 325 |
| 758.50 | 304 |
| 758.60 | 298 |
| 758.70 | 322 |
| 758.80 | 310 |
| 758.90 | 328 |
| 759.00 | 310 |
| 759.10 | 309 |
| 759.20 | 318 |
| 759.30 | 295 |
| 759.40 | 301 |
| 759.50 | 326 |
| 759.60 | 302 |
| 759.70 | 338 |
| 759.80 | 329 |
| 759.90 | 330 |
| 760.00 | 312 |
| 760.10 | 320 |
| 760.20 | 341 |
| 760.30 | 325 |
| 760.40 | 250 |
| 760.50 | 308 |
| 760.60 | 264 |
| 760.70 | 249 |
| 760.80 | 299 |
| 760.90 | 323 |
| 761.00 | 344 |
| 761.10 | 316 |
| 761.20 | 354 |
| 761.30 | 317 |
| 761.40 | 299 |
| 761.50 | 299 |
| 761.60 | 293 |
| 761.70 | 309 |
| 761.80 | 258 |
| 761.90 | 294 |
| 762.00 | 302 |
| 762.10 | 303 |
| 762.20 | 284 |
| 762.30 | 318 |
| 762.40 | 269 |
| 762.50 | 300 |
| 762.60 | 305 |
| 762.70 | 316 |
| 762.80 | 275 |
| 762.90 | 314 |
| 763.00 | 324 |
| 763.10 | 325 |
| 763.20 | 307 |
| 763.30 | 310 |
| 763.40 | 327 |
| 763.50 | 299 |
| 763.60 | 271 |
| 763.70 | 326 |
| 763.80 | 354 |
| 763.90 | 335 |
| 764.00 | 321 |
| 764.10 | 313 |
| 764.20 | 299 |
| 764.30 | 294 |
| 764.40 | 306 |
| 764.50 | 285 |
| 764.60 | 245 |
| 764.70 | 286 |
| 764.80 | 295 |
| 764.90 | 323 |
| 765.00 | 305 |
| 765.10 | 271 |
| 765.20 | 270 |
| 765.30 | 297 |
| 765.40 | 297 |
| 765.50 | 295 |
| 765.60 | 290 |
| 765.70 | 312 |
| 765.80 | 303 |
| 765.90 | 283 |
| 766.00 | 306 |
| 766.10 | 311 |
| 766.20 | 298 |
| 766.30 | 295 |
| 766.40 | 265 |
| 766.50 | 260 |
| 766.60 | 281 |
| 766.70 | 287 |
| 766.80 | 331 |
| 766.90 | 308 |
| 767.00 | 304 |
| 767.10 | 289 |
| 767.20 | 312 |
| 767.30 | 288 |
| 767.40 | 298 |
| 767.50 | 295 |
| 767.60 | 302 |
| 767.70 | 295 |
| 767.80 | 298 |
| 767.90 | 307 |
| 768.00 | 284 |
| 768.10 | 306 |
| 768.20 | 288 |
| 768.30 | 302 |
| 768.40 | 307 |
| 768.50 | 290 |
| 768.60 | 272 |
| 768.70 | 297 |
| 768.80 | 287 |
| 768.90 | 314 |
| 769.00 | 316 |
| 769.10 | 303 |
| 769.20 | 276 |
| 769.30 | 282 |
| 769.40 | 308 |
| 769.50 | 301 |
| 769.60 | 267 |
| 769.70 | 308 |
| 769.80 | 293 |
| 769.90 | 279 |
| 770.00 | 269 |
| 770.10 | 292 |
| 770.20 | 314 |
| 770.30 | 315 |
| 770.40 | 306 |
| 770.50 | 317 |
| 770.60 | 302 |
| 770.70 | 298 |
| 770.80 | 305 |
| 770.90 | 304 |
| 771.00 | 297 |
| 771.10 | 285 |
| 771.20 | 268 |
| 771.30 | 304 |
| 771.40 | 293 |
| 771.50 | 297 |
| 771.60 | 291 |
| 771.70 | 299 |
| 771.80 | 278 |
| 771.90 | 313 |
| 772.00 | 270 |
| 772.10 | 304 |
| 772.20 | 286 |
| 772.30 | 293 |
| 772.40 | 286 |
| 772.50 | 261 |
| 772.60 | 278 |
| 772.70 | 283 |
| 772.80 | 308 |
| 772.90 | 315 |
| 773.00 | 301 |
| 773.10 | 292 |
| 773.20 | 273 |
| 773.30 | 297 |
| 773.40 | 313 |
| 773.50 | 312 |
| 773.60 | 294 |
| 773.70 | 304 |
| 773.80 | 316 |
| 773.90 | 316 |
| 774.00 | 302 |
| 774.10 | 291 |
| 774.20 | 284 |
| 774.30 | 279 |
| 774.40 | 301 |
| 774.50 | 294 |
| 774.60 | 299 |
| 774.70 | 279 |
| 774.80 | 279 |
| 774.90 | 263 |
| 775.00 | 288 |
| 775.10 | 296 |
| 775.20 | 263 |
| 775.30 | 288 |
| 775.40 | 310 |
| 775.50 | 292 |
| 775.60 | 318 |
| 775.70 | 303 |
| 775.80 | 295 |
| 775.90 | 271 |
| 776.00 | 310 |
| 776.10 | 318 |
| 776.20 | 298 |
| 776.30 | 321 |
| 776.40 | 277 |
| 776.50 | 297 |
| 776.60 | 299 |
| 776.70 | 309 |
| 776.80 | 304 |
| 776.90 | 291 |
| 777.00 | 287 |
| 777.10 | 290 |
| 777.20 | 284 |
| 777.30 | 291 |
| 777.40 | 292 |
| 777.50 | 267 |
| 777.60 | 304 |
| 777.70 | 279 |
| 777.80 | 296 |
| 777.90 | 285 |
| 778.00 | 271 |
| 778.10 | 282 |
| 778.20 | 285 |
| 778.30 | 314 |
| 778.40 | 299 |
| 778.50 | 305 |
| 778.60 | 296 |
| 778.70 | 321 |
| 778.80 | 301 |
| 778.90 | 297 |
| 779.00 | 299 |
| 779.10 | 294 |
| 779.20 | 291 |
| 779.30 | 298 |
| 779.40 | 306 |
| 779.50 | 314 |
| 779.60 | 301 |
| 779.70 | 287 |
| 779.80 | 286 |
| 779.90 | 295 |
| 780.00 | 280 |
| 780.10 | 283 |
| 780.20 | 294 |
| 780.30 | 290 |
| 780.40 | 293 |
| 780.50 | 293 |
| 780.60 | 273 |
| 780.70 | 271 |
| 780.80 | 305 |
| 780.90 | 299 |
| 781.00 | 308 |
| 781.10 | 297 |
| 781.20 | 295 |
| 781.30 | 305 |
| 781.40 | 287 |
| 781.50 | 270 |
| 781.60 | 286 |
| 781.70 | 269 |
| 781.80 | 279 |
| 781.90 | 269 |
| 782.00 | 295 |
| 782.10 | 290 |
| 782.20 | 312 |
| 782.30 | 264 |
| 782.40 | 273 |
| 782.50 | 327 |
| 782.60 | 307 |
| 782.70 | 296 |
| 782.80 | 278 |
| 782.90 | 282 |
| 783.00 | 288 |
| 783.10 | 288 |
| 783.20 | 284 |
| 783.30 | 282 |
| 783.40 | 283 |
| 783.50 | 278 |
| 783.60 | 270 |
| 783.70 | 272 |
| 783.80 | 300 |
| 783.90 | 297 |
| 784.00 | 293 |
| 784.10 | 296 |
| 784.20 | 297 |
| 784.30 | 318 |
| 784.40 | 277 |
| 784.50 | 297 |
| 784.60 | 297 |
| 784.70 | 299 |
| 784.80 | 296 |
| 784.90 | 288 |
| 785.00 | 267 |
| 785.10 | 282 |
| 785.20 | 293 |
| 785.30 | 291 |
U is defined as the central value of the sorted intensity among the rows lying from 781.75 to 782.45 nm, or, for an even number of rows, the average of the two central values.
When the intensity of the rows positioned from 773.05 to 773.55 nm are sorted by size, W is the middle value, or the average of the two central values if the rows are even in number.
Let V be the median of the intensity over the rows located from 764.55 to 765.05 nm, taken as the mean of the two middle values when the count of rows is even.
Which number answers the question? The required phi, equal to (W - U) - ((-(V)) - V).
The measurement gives 608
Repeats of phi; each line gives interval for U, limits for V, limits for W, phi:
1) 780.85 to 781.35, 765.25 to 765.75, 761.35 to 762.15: 594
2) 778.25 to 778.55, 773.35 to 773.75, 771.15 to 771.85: 604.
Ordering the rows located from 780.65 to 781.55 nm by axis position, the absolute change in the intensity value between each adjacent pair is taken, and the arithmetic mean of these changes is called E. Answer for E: 13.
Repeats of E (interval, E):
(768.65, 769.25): 16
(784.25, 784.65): 20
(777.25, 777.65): 21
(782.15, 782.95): 23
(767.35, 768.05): 9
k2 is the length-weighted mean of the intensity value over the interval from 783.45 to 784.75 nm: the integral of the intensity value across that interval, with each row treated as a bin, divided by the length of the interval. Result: 292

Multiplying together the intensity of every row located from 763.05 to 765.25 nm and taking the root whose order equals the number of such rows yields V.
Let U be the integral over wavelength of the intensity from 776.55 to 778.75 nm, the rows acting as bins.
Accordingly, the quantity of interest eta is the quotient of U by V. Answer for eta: 2.14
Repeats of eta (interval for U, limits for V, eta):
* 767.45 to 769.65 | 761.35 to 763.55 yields 2.16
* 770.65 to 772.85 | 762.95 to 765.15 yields 2.10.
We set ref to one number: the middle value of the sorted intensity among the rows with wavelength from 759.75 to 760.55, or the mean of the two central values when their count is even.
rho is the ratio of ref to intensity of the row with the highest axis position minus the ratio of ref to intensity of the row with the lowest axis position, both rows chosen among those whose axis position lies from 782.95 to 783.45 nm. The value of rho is 0.02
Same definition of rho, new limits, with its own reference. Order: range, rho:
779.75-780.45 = -0.03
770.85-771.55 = 0.03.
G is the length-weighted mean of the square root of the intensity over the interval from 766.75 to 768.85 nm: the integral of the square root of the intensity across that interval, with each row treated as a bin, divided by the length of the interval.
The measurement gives 17.3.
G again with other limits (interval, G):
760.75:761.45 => 17.9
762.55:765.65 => 17.4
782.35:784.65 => 17.0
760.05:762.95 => 17.4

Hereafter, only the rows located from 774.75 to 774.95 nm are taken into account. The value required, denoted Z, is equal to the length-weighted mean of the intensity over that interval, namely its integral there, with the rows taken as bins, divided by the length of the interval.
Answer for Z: 271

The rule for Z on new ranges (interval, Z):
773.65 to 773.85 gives 310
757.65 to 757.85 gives 301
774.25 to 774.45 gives 290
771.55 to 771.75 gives 295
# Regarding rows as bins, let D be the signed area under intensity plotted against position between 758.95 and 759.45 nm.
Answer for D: 153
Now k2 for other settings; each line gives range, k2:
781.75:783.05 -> 289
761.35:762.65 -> 295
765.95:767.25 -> 296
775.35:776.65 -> 301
